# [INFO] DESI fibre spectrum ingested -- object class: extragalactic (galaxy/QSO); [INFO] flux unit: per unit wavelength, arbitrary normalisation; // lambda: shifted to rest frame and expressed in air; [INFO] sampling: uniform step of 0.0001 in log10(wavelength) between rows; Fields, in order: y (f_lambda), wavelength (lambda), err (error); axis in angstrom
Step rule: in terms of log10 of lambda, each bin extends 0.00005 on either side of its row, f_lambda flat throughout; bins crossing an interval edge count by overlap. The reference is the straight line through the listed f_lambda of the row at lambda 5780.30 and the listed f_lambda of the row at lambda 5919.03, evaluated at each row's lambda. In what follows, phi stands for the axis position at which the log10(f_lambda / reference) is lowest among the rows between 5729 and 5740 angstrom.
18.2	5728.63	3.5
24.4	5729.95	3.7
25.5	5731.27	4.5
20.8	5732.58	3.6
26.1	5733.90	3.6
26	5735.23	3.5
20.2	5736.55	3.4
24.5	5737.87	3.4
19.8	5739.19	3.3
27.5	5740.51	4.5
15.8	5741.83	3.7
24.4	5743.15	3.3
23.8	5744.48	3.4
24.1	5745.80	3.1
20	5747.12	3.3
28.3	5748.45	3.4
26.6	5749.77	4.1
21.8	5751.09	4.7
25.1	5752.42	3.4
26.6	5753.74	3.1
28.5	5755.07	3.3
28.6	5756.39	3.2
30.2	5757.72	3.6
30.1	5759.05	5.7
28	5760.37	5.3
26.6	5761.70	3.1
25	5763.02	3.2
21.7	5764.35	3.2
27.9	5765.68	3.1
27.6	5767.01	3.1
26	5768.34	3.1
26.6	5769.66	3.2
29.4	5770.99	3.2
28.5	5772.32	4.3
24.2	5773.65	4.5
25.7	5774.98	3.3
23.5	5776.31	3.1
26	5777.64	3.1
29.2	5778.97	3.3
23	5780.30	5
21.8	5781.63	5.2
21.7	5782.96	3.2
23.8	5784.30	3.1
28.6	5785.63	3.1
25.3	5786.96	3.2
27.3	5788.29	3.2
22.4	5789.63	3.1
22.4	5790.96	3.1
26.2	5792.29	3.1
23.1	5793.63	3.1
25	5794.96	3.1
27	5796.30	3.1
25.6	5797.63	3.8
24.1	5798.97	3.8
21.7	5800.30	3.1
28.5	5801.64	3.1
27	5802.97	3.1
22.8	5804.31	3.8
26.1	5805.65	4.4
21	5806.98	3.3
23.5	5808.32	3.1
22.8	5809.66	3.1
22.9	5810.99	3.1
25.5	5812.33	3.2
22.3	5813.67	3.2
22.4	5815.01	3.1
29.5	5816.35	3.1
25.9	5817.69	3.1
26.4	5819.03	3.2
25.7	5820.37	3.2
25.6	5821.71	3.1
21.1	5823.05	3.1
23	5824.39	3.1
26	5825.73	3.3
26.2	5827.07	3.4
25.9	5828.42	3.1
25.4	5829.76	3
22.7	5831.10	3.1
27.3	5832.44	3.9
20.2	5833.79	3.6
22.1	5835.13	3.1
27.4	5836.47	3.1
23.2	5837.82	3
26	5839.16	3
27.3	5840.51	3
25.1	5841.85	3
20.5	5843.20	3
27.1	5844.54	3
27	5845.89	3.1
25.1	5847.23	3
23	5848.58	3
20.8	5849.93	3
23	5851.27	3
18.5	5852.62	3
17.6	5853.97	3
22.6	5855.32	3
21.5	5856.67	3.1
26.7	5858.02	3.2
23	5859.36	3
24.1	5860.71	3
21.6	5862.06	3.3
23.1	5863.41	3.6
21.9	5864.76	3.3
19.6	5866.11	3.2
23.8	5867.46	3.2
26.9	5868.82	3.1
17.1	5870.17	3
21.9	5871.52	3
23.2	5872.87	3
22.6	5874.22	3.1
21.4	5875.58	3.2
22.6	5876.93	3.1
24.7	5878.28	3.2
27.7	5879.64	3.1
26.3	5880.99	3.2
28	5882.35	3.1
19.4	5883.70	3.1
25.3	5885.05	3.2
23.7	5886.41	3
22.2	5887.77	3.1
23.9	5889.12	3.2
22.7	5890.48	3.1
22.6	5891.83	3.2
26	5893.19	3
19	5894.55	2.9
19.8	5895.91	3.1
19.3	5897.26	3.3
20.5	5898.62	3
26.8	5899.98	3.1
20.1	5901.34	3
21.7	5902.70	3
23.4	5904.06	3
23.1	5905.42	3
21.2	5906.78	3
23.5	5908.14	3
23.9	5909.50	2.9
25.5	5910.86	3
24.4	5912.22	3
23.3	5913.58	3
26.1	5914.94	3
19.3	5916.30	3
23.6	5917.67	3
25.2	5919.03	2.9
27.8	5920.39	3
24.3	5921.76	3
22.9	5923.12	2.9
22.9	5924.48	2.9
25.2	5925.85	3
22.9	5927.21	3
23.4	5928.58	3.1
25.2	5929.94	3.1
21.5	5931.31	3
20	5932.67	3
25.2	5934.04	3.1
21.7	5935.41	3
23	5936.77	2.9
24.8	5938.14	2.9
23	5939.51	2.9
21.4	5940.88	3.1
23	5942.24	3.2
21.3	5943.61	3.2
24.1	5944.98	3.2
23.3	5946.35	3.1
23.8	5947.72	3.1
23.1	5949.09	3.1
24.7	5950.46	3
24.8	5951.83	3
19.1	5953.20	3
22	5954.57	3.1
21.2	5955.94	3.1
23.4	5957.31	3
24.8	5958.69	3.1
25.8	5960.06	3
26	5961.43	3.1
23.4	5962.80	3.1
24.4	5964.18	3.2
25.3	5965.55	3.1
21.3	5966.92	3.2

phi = 5739.19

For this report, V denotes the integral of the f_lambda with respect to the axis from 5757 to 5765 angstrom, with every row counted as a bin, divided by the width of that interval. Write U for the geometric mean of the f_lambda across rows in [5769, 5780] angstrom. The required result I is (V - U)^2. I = 0.2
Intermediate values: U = 26.6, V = 26.9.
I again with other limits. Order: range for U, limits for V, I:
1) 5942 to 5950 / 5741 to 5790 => 6.0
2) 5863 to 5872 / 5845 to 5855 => 0.2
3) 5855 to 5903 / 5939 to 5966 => 0.4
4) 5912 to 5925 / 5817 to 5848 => 1.0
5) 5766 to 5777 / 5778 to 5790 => 2.2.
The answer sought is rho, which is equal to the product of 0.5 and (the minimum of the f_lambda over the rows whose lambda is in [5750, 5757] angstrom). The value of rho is 10.9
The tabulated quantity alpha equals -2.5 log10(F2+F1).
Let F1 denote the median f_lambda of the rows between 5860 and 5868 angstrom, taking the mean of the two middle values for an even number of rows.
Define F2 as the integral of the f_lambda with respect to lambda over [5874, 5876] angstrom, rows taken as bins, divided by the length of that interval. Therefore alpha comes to -4.12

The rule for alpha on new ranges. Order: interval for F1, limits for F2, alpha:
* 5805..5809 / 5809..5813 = -4.19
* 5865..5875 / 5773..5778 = -4.19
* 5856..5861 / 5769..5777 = -4.24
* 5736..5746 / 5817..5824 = -4.22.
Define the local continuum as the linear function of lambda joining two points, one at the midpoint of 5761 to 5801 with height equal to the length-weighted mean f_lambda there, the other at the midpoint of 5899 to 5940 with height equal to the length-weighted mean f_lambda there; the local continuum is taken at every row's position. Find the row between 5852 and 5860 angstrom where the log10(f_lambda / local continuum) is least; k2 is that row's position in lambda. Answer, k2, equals 5853.97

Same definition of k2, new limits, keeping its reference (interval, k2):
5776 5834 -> 5833.79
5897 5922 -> 5897.26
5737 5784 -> 5741.83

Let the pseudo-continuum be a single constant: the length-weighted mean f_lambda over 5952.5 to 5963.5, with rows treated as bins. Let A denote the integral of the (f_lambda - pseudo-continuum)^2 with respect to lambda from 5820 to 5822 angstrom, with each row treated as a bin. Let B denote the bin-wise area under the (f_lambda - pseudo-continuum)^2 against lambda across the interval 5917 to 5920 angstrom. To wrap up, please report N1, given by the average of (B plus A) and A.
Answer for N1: 18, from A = 12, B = 12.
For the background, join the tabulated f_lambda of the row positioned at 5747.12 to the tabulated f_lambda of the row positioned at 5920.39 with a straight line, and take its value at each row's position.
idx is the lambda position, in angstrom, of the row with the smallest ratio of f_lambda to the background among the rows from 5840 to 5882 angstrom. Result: 5870.17 angstrom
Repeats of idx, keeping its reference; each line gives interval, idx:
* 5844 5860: 5853.97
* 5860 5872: 5870.17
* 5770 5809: 5806.98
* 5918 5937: 5932.67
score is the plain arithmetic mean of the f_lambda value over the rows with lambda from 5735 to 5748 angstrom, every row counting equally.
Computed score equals 22.6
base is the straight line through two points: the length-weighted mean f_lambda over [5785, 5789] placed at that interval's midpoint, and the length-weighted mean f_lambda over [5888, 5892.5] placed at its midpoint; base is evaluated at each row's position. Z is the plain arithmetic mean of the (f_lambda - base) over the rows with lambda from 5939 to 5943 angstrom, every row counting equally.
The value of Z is 1.4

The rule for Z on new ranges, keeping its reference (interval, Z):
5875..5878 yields -1.6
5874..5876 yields -1.6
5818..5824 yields -1.0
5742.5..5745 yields -4.6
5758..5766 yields -1.4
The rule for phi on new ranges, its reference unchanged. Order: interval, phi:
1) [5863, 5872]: 5870.17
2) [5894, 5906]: 5894.55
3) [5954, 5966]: 5955.94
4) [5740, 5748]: 5741.83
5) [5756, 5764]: 5763.02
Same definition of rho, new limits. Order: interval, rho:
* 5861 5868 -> 9.8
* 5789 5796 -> 11.2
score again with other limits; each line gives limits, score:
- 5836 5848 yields 25.4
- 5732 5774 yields 25.3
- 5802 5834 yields 24.5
